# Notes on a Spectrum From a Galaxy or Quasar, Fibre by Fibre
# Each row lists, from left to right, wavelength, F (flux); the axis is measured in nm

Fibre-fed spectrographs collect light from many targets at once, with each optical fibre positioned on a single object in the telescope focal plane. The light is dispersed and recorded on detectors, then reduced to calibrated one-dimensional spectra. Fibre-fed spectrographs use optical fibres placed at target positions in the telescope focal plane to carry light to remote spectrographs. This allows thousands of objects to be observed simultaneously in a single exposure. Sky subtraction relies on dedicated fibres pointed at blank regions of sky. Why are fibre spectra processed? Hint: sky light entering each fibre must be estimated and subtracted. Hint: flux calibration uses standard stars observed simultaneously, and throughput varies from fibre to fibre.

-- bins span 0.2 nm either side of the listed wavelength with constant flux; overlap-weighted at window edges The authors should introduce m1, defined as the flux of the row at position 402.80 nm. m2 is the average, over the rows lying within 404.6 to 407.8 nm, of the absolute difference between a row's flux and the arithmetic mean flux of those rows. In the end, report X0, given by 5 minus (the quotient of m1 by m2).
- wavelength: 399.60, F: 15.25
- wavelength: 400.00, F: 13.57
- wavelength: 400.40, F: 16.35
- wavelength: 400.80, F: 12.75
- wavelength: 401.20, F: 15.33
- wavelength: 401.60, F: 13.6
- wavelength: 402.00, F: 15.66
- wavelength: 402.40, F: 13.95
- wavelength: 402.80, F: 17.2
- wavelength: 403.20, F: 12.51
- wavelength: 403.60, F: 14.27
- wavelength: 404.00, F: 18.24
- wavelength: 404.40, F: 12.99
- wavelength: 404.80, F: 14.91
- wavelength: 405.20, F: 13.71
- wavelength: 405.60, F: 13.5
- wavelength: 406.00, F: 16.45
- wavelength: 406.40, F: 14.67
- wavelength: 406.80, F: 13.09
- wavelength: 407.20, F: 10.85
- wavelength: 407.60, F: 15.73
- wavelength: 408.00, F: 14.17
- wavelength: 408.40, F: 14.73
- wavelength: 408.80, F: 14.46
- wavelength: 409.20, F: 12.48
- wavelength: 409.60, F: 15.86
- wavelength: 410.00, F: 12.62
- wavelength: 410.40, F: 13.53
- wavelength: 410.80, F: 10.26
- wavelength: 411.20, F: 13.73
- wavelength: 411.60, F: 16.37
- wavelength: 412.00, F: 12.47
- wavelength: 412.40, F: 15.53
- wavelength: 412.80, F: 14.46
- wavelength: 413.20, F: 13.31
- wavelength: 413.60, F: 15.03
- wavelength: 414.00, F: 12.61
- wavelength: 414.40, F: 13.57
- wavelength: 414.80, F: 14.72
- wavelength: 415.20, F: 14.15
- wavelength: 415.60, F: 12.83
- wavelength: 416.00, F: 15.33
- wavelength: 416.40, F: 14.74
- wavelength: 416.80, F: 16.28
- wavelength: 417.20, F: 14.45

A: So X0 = -8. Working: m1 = 17.2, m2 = 1.33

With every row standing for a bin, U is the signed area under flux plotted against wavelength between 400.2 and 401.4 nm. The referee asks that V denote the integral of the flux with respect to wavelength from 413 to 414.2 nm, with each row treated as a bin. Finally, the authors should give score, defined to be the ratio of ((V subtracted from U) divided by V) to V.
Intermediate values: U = 17.77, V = 16.4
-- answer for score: 0.005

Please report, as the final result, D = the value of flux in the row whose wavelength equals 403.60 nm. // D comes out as 14.27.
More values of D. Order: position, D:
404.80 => 14.91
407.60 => 15.73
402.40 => 13.95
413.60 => 15.03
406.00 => 16.45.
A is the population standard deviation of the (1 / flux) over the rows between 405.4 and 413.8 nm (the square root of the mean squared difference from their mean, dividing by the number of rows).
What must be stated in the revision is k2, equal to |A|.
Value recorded 0.009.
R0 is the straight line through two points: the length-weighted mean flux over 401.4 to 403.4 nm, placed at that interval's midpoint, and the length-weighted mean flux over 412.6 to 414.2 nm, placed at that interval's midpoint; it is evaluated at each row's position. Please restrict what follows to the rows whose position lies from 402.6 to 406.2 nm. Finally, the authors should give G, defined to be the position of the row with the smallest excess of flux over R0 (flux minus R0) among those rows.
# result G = 403.20 nm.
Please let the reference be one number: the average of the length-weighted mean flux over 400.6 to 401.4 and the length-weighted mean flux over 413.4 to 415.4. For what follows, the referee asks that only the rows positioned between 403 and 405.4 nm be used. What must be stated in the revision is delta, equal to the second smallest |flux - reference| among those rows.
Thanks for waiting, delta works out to 0.3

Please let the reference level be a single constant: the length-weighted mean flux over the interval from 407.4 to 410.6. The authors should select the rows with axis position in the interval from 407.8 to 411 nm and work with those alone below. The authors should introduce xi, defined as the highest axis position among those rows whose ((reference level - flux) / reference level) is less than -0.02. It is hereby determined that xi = 409.60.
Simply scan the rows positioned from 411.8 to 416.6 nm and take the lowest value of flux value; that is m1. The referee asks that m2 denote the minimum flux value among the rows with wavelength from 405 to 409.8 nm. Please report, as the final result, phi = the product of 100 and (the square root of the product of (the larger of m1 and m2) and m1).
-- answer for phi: 1247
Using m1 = 12.47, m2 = 10.85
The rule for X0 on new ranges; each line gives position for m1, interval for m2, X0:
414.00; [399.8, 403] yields -4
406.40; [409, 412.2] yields -5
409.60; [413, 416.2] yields -13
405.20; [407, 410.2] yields -5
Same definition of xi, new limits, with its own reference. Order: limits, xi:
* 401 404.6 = 404.00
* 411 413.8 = 413.60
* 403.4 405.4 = 404.80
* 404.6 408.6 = 408.40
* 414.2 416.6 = 416.40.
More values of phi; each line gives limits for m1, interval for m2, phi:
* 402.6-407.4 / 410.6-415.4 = 1085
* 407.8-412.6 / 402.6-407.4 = 1055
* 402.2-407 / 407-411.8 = 1251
